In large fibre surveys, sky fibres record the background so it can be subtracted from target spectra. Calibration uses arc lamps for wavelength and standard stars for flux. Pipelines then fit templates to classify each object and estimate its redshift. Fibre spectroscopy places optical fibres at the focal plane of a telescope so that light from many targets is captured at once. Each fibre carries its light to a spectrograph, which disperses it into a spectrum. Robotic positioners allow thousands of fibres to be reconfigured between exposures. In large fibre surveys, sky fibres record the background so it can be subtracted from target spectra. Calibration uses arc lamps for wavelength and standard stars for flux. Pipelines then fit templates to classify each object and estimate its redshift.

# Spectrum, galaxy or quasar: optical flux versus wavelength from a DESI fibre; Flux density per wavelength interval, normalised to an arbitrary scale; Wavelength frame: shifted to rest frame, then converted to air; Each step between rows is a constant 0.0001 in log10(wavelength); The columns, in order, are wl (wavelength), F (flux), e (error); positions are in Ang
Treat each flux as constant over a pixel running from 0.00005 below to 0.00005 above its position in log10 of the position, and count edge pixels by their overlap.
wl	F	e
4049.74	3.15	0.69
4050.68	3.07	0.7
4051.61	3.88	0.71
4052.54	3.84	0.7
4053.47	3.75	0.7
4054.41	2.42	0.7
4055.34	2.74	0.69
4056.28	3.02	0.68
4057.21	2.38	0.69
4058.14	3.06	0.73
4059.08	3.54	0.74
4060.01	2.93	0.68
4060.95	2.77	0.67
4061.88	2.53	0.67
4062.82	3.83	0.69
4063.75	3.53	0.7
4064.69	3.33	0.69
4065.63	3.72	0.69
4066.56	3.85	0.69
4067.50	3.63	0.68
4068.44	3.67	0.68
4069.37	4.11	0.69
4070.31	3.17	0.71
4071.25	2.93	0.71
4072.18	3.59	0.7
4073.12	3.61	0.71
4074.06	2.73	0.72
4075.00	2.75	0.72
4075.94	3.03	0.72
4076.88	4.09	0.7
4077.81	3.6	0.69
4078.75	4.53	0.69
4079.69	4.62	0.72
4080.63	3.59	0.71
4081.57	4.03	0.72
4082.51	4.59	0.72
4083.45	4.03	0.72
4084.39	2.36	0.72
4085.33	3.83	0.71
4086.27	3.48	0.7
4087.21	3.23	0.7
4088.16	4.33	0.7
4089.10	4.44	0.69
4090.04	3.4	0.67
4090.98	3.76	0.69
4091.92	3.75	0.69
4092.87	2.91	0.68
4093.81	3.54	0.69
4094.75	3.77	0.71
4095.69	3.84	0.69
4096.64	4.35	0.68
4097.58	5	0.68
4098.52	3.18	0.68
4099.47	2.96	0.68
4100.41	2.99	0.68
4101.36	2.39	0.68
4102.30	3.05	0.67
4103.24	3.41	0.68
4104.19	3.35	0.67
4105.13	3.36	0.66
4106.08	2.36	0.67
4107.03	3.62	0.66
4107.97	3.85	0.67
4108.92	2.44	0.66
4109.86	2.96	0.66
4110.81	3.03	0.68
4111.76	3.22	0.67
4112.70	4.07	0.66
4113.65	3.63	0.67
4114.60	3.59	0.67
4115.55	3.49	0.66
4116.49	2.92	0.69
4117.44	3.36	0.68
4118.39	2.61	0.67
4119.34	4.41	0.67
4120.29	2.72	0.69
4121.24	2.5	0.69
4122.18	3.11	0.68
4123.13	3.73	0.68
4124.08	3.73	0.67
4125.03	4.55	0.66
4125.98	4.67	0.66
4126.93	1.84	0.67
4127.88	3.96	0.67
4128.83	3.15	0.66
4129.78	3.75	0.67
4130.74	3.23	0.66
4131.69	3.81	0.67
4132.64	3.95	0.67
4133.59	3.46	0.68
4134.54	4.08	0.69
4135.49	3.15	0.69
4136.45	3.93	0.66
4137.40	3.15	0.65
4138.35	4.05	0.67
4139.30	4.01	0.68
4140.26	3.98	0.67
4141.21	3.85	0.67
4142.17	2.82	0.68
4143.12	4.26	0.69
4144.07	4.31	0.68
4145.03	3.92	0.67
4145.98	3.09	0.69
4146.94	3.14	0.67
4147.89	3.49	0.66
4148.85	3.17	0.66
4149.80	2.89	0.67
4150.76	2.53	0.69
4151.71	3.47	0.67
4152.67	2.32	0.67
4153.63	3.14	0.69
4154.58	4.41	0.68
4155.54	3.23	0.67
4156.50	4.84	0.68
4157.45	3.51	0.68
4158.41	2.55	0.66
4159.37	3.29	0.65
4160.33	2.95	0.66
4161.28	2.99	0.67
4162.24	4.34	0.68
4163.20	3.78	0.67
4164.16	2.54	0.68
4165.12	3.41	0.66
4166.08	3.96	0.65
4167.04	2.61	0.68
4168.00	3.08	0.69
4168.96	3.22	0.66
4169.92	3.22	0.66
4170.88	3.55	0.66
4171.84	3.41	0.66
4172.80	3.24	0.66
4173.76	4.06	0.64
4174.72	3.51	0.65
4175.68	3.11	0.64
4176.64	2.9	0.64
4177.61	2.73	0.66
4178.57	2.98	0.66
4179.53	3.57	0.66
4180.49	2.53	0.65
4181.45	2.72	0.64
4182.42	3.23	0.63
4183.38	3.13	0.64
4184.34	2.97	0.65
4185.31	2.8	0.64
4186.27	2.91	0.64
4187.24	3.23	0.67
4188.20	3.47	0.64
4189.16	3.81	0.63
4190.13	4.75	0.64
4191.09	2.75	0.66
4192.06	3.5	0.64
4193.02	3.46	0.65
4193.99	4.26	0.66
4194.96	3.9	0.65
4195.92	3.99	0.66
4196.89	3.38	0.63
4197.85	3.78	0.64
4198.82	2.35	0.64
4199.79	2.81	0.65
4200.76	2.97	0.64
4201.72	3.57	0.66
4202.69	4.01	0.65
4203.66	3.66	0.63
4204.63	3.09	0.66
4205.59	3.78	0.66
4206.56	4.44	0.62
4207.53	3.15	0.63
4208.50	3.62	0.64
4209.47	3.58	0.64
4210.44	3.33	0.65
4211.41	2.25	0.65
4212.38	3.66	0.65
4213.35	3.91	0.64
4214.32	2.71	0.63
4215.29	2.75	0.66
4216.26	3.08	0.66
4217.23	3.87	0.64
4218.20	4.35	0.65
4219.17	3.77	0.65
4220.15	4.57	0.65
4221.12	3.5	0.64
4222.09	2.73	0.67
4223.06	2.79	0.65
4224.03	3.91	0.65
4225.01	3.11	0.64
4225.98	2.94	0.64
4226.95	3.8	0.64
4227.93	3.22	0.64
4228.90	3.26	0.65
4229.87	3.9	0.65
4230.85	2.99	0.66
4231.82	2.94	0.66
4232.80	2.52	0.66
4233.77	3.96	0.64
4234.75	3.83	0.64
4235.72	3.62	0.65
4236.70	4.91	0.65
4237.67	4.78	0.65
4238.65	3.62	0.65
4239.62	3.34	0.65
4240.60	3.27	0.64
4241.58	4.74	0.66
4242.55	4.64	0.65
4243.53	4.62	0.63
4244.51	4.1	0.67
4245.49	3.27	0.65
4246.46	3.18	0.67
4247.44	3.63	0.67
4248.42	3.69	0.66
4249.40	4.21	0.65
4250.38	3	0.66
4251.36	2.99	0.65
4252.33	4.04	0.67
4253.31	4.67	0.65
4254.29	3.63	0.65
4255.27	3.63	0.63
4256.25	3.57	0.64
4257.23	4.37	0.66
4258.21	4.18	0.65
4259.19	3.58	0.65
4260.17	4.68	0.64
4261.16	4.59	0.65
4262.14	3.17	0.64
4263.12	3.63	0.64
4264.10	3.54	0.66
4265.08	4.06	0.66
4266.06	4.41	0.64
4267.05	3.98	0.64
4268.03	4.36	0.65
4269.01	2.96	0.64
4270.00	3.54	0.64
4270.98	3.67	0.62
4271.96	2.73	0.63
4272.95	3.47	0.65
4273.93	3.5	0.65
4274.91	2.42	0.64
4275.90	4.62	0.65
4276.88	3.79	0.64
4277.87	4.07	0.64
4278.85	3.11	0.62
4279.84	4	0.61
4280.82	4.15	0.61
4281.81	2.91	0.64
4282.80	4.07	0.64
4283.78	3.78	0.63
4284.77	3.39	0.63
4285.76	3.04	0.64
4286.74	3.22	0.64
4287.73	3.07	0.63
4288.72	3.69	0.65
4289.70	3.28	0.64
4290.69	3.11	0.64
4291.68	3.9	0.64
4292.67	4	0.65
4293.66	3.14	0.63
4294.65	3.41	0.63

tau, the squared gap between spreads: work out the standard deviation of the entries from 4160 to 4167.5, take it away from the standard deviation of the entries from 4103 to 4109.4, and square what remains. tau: 0.01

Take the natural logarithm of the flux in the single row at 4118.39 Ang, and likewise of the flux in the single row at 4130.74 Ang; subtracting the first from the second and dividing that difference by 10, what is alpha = 0.021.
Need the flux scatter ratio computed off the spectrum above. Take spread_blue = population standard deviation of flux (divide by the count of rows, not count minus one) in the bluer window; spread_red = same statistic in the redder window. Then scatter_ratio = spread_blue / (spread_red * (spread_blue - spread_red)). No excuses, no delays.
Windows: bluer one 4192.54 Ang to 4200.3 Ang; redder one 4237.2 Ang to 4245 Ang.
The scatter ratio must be -196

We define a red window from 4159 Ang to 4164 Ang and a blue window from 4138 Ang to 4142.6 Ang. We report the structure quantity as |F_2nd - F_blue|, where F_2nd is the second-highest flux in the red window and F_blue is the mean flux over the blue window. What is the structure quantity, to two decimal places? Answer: 0.04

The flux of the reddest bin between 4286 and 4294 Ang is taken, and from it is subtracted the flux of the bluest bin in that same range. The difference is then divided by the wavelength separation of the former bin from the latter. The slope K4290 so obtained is -0.01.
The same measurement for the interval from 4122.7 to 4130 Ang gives 0.00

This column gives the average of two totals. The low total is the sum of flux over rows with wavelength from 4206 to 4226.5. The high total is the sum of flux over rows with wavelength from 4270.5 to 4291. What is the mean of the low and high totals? 72.6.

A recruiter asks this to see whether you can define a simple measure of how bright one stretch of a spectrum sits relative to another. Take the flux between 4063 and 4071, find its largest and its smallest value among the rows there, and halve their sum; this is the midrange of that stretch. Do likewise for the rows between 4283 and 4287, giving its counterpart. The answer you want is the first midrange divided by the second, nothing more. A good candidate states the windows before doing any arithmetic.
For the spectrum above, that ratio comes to 1.07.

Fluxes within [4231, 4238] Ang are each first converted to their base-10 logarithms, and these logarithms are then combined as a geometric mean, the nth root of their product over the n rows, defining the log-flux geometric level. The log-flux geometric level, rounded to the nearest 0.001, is 0.560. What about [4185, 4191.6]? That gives 0.517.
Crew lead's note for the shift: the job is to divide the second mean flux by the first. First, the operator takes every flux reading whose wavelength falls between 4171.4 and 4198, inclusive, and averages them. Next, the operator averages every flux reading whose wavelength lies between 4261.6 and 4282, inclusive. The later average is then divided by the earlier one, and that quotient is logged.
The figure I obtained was 1.08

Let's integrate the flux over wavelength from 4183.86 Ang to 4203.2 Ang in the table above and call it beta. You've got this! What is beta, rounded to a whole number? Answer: 66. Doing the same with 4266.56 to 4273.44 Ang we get 24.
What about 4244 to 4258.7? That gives 55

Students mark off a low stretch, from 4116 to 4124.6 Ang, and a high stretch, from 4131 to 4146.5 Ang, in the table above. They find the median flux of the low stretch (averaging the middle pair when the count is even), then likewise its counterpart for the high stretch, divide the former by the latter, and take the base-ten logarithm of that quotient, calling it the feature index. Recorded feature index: -0.10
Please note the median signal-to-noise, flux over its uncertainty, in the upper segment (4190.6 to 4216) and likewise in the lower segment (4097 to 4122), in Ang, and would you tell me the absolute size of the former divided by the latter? 1.15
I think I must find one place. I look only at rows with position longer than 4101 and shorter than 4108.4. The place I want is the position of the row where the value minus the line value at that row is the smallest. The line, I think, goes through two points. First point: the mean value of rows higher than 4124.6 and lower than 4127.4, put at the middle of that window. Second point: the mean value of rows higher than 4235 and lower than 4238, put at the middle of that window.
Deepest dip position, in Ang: 4106.08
